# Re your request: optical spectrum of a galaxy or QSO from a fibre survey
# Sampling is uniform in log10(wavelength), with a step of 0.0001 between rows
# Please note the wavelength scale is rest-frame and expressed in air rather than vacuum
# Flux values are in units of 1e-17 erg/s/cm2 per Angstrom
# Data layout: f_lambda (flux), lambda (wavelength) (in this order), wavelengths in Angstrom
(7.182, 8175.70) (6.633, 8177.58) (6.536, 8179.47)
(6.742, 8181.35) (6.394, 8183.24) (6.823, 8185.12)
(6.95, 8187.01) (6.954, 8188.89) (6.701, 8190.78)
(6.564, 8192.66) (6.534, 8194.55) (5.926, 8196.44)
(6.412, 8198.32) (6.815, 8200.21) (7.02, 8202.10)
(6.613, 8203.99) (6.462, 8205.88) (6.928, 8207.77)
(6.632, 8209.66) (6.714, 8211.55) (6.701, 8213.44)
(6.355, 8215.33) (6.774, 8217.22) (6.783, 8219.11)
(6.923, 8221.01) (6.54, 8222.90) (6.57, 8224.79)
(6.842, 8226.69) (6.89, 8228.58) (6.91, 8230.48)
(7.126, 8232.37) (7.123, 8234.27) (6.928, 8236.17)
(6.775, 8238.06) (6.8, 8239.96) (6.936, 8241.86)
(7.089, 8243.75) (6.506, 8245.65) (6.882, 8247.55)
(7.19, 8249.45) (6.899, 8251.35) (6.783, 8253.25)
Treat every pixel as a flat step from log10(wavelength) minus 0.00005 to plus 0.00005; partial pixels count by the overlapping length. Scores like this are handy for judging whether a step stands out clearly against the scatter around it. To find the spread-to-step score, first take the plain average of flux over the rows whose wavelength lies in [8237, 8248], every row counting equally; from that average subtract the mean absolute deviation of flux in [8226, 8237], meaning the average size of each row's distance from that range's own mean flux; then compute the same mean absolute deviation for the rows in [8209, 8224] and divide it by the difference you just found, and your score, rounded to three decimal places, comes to 0.019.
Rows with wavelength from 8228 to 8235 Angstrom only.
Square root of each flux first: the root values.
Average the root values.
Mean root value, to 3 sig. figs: 2.65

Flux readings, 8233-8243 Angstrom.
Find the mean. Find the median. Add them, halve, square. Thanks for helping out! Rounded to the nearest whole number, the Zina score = 48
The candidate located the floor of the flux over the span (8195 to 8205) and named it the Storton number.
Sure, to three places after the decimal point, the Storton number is 5.926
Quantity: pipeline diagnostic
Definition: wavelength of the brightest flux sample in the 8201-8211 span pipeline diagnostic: 8202.10 Angstrom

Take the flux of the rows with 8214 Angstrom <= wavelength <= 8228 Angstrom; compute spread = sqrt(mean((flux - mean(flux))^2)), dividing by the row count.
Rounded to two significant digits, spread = 0.19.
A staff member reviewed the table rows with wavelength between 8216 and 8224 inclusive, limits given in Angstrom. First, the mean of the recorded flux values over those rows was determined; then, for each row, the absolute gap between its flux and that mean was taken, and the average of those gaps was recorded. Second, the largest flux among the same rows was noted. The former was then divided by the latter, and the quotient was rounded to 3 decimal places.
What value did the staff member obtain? 0.016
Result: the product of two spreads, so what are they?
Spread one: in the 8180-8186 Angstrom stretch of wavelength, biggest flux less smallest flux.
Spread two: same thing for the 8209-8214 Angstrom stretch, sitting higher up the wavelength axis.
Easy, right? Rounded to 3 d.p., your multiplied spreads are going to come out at 0.035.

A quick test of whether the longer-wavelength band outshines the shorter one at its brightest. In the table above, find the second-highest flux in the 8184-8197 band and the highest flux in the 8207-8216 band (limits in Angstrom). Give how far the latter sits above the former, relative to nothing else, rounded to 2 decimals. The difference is -0.02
